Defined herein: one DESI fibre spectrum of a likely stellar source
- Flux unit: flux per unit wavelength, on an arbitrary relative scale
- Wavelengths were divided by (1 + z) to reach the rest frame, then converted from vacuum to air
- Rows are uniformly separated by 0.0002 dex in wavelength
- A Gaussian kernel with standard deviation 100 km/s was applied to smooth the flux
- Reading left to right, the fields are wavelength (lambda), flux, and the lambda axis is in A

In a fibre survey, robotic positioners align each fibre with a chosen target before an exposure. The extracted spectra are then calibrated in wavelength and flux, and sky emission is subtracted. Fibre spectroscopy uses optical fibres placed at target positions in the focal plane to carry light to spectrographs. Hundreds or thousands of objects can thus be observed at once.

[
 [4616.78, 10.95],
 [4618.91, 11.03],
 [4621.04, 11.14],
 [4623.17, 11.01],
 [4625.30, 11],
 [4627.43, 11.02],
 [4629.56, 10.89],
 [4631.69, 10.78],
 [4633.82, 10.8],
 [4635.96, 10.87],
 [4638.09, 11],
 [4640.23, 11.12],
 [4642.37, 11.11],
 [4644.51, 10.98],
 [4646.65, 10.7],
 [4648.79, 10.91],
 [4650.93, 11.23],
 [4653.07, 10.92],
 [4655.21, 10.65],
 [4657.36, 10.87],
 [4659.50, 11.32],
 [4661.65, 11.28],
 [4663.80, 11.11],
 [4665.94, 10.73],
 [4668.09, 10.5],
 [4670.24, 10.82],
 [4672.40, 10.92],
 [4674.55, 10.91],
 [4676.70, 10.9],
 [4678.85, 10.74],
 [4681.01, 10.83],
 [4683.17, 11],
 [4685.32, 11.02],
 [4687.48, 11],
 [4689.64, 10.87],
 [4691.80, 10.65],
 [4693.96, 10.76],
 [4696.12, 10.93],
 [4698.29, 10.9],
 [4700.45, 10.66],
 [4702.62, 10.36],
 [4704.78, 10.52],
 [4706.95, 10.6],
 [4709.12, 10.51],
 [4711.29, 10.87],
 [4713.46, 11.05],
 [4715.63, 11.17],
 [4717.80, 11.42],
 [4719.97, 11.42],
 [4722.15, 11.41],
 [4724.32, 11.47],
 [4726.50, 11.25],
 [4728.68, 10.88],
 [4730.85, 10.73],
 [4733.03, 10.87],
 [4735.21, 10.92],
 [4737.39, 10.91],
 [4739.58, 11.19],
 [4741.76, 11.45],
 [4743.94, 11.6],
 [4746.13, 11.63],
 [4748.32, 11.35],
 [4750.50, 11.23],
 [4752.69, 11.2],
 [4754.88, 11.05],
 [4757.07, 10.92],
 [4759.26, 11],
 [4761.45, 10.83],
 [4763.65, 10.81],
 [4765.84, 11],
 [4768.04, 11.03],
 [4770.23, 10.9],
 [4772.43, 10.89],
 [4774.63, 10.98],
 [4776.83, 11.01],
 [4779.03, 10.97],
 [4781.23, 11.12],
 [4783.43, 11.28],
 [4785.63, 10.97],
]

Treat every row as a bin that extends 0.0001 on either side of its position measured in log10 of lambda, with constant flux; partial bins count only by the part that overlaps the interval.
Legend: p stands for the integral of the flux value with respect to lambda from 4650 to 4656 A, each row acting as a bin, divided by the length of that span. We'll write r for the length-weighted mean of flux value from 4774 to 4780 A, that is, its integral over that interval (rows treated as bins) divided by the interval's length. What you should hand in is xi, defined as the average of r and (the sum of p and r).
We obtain 16.5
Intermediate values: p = 10.9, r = 11.0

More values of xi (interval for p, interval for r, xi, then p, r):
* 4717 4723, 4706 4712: 16.3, 11.4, 10.6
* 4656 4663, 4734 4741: 16.6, 11.1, 11.0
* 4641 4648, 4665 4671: 16.1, 10.9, 10.7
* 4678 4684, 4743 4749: 16.9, 10.8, 11.5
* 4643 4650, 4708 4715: 16.3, 10.9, 10.8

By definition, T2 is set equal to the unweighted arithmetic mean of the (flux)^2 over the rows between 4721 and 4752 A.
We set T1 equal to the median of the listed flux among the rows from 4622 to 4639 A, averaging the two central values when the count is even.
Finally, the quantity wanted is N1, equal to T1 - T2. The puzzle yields -115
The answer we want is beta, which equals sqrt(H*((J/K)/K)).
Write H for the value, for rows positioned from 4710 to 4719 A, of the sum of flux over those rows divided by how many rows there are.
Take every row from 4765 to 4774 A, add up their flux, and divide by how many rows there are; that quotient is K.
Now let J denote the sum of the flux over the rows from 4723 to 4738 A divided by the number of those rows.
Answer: 1.01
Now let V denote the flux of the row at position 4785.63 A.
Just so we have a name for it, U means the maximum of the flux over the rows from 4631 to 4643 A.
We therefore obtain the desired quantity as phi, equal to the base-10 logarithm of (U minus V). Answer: -0.82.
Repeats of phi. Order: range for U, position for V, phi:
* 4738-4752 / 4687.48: -0.20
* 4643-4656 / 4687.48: -0.64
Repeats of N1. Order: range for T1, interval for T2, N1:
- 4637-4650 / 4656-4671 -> -109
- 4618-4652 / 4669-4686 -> -108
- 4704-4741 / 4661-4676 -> -108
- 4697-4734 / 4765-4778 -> -109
